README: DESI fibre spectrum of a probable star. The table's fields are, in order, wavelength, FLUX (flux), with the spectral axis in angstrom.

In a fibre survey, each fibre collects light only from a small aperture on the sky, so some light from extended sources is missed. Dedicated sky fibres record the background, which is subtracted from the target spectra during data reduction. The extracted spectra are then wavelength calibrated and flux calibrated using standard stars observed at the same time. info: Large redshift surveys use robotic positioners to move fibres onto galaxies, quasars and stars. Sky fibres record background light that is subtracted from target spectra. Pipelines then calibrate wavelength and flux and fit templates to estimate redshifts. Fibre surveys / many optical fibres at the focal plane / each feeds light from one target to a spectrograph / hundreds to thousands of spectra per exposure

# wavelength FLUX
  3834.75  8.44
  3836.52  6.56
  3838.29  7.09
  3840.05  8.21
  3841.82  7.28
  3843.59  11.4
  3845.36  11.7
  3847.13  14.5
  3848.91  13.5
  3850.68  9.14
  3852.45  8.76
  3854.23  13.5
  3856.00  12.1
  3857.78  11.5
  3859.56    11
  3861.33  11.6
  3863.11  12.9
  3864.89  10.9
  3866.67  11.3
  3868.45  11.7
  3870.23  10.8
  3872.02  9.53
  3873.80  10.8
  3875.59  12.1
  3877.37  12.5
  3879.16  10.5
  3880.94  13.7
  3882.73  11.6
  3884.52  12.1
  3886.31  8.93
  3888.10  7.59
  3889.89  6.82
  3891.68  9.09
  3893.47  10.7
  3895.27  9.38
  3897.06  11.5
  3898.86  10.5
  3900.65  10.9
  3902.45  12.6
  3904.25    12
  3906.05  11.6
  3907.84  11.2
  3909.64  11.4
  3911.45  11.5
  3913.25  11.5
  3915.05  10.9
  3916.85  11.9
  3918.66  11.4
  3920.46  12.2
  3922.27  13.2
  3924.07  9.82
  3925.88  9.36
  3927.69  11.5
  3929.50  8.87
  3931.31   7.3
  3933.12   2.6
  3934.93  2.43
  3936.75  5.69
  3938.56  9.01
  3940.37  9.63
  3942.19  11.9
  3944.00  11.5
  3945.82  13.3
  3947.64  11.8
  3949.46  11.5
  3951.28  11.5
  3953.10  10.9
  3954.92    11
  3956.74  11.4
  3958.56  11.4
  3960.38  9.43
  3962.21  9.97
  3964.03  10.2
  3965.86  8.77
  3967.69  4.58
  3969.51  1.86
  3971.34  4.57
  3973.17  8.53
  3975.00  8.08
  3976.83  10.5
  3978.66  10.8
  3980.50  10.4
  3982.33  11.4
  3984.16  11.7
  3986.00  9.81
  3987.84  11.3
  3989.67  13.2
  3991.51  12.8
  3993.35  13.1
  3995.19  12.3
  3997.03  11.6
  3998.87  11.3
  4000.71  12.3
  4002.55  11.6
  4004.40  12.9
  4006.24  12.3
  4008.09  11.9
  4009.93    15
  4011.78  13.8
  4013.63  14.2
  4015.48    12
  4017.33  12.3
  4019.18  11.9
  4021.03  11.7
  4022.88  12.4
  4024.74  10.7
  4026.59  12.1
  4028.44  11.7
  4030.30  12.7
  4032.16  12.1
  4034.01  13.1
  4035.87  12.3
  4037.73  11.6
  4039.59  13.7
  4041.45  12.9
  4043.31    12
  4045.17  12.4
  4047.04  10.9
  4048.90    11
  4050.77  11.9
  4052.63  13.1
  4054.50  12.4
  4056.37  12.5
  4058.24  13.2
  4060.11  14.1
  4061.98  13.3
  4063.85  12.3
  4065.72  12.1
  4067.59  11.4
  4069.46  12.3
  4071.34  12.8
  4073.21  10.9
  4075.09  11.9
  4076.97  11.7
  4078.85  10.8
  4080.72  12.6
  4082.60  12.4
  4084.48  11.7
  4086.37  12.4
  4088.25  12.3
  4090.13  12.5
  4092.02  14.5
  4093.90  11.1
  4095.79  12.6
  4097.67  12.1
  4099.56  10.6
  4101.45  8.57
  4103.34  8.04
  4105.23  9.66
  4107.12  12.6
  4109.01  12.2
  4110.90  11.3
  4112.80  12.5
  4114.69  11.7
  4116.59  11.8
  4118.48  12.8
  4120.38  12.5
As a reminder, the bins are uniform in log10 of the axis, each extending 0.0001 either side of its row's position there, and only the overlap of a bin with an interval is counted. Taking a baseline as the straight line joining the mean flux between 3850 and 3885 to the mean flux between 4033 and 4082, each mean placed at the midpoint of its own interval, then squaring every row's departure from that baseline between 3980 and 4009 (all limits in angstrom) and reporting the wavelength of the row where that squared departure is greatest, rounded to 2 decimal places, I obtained 3986.00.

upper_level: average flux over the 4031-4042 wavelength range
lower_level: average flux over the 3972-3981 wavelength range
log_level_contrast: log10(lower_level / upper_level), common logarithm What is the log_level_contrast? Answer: -0.12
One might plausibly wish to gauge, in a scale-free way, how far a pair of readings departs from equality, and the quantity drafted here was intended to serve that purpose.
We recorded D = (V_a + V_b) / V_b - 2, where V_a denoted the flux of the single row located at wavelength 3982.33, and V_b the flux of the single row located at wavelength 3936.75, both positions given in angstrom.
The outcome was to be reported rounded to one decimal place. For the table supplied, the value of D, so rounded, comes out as 1.0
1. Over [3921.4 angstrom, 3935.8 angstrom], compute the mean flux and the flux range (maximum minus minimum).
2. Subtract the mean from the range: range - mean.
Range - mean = 2.6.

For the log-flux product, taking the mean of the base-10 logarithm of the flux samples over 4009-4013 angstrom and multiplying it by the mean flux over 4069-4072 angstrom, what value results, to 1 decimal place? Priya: 14.5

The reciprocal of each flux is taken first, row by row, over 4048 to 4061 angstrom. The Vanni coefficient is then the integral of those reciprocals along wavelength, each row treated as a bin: 1.0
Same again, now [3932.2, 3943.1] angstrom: 2.3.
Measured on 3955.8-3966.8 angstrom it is 1.1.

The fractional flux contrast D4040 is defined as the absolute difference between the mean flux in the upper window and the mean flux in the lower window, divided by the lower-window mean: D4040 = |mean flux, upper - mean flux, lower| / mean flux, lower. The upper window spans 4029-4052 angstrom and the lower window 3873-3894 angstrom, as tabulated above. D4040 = 0.16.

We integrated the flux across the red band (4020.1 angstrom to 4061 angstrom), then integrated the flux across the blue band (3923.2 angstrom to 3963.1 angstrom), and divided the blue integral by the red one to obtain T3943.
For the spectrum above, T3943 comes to 0.76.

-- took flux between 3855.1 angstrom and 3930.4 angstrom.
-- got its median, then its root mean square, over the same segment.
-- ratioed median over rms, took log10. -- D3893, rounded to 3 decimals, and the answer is 0.011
